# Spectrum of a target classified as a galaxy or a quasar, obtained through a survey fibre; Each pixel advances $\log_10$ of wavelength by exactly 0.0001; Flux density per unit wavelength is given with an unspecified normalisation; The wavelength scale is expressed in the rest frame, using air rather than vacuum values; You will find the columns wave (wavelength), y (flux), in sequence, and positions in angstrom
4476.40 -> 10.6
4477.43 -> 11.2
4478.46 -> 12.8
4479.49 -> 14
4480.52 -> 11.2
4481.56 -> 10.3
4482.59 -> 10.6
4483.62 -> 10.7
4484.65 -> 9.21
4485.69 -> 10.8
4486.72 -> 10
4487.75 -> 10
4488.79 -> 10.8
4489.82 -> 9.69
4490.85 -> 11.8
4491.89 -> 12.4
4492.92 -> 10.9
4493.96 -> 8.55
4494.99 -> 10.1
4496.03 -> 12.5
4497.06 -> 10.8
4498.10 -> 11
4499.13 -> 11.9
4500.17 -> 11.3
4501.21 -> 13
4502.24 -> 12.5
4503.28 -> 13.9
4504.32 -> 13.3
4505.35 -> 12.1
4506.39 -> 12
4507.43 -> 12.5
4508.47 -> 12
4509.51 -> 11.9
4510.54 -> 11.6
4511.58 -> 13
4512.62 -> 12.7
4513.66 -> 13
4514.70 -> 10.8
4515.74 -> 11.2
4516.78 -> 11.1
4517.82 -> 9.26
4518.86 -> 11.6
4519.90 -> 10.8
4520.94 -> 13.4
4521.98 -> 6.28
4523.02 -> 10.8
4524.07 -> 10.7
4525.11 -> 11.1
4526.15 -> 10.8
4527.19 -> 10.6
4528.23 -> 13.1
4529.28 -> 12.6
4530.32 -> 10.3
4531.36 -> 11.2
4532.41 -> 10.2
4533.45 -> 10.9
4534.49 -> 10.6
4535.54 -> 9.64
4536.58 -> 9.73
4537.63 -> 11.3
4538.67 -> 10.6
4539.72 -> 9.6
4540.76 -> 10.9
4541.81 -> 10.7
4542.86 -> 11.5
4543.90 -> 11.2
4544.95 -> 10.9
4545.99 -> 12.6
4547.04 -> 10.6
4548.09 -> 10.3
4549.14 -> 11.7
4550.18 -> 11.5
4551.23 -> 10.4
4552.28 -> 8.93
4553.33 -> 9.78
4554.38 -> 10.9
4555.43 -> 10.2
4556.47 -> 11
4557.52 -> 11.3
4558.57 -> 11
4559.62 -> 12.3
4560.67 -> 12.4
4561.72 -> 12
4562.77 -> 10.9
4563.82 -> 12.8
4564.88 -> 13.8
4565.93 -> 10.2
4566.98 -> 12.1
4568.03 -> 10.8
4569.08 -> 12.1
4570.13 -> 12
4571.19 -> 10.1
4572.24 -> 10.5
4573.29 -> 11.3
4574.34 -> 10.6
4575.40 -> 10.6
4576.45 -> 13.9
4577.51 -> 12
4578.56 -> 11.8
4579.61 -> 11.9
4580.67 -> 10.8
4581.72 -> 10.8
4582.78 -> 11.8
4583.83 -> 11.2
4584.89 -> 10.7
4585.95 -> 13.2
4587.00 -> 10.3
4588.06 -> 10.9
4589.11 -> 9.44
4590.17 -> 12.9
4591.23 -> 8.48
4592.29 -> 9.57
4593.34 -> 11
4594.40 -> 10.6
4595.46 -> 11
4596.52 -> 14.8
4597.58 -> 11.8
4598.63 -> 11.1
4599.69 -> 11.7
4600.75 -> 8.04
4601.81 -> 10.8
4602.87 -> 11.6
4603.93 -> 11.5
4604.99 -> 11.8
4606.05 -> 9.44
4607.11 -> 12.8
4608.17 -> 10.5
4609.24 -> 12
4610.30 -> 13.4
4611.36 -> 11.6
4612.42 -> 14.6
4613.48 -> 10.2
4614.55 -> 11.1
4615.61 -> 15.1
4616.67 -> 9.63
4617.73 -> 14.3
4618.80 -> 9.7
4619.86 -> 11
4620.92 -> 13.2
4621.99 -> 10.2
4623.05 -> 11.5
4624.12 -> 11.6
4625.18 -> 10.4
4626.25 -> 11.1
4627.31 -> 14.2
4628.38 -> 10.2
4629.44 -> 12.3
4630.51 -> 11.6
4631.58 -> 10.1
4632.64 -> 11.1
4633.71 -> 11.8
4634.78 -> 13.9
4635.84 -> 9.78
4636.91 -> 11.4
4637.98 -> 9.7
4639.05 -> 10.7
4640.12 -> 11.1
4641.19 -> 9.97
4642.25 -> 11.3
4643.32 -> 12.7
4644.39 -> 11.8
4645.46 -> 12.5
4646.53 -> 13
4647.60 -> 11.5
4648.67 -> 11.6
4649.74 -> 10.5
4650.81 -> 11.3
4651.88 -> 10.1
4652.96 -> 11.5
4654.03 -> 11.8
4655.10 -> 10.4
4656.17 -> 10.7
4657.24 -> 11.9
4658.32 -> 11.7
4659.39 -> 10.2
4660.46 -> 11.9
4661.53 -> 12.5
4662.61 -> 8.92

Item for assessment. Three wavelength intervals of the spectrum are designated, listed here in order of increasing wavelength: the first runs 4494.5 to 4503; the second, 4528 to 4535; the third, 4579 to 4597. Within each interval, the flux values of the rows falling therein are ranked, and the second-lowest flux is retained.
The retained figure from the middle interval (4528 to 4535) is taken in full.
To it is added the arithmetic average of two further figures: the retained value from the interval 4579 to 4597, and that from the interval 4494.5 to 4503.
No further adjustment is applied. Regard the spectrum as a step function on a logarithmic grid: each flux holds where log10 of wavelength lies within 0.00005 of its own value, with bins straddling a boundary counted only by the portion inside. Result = 20.4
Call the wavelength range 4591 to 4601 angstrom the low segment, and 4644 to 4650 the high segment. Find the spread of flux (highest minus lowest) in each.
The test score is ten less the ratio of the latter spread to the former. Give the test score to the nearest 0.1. 9.6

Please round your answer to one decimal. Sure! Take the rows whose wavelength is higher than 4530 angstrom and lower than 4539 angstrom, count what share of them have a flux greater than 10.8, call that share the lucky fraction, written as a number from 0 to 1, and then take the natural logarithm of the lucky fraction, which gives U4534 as -1.1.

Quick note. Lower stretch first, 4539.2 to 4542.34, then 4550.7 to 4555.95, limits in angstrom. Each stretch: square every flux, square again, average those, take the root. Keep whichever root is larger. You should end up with 109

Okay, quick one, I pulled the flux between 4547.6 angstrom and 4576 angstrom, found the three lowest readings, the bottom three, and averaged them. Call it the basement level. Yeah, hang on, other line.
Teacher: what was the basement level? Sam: 9.6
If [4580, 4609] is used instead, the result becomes 8.7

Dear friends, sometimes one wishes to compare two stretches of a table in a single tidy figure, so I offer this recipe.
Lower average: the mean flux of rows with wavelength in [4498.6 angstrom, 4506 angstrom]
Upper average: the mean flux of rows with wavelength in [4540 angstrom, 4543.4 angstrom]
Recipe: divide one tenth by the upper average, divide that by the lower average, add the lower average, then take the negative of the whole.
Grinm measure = -12.6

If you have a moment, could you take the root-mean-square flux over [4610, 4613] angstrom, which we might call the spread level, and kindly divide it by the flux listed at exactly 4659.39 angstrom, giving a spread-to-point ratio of 1.3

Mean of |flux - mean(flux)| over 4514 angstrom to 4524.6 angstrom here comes 1.13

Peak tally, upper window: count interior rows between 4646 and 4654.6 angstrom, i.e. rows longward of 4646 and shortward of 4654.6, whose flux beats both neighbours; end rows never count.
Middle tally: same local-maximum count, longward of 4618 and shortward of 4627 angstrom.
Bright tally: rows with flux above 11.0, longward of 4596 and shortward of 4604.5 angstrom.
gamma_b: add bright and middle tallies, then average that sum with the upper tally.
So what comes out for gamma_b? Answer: 5.0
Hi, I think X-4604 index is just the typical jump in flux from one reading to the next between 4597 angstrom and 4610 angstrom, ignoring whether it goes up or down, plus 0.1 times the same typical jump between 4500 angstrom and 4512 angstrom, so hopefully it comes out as 1.75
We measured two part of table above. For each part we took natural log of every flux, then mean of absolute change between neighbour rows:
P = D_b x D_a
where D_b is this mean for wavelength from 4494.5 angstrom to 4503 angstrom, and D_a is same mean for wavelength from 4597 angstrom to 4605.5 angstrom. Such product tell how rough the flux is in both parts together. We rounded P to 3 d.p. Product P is 0.012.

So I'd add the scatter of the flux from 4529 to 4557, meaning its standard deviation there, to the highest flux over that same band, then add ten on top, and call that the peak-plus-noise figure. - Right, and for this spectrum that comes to 23.4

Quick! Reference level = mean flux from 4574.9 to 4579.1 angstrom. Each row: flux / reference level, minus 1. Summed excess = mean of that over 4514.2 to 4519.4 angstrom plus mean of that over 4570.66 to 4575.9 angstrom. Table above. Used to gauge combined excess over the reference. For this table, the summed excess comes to -0.23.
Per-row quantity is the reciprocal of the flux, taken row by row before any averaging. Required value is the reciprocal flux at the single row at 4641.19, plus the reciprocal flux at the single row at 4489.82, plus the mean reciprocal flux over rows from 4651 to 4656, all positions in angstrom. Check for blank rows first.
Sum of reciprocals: 0.295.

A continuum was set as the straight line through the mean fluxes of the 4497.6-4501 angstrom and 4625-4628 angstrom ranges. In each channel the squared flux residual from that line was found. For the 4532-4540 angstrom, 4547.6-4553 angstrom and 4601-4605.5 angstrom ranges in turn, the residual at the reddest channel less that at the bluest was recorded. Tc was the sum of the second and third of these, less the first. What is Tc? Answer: 2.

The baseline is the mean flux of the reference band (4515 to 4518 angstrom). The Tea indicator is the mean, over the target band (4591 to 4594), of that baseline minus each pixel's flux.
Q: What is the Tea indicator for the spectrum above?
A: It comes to 0.8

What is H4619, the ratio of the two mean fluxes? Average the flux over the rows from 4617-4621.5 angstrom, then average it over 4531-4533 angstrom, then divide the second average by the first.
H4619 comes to 0.89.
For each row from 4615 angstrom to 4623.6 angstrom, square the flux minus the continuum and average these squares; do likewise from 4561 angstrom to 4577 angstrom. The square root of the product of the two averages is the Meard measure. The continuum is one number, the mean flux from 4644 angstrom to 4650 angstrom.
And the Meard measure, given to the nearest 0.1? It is 2.4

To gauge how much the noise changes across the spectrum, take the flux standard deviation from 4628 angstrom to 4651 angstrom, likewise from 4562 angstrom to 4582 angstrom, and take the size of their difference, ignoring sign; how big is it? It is 0.02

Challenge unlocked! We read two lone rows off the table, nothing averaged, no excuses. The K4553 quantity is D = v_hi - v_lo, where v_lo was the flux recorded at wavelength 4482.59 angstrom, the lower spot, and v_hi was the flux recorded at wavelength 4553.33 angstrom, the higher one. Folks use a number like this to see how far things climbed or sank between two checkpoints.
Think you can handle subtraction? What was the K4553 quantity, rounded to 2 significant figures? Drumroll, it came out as -0.82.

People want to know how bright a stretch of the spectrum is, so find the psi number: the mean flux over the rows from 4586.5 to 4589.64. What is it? 10.2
